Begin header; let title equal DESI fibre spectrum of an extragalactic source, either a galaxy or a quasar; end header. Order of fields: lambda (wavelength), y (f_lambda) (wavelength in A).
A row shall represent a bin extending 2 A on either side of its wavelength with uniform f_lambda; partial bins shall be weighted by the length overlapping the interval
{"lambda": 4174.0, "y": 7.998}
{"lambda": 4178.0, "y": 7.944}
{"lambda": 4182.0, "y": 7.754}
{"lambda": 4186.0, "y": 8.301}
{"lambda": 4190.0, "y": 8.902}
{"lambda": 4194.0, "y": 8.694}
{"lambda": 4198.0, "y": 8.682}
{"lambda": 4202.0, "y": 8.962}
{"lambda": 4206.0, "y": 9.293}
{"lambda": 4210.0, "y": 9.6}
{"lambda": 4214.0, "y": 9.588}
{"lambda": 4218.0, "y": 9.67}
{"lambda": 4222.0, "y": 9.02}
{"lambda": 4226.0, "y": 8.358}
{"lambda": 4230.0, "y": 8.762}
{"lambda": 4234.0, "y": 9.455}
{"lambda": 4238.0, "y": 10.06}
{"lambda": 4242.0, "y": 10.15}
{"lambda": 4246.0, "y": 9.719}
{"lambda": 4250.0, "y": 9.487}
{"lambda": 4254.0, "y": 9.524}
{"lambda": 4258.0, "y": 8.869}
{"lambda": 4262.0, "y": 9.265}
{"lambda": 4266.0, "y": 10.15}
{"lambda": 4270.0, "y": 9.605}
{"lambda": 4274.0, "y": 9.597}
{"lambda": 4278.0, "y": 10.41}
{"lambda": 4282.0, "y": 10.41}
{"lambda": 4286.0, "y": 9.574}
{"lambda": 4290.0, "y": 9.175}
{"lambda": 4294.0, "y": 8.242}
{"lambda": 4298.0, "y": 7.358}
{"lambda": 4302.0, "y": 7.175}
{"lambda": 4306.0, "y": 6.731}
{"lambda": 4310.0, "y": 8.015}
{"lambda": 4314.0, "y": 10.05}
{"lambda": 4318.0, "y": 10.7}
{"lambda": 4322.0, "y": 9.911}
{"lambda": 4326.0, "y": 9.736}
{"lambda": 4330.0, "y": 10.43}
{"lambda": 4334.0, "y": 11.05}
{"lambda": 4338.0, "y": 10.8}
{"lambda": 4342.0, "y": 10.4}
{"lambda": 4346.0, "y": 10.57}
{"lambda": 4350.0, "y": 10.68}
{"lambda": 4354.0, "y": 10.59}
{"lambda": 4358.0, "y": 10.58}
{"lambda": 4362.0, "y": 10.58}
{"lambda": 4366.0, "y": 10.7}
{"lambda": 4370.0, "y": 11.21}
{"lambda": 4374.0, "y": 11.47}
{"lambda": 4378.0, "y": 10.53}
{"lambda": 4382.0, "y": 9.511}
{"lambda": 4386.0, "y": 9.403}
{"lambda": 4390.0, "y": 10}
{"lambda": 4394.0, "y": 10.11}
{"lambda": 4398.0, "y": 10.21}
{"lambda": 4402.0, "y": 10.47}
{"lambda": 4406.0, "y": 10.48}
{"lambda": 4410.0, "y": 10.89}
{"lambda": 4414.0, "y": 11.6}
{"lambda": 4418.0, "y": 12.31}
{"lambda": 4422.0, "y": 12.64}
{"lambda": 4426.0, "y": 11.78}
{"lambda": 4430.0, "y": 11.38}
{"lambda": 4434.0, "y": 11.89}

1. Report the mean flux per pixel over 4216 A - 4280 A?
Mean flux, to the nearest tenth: 9.5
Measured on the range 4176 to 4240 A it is 8.9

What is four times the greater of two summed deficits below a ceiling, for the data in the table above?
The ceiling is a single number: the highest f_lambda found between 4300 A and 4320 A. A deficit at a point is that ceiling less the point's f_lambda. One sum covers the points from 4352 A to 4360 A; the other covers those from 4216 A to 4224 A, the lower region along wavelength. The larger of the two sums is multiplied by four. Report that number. 11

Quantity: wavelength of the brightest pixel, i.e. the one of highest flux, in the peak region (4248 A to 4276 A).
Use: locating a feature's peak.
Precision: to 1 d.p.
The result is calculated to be 4266.0 A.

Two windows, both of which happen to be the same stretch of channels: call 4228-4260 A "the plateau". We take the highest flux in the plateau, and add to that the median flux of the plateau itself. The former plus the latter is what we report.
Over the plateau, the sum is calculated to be 20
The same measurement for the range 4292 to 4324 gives 19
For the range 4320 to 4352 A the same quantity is 22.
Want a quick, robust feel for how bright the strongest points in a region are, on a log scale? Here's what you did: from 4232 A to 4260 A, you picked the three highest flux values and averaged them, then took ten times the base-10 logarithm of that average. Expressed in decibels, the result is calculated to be 10.0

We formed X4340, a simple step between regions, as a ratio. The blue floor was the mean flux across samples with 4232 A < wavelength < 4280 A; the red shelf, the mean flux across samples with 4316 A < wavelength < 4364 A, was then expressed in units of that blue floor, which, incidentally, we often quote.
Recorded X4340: 1.08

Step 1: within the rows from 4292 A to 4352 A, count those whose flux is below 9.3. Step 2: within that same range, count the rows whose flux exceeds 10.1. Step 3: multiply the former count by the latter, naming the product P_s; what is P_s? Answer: 35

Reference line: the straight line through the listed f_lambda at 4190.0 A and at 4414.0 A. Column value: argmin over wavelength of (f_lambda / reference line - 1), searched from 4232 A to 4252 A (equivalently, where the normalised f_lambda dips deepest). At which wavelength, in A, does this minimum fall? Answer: 4250.0 A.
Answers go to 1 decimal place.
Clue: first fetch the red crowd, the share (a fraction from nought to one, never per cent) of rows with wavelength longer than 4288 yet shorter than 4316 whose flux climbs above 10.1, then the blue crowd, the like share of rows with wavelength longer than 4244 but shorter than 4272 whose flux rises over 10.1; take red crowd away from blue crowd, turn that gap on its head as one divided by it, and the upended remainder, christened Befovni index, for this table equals 7.0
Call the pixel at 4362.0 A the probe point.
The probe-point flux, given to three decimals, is 10.580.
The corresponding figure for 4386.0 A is 9.403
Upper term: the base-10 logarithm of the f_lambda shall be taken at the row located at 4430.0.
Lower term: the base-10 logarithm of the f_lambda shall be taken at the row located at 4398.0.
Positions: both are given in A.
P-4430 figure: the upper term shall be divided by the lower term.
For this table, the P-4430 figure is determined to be 1.047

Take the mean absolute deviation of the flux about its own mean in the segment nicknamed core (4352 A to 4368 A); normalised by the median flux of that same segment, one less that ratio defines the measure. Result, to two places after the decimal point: 1.00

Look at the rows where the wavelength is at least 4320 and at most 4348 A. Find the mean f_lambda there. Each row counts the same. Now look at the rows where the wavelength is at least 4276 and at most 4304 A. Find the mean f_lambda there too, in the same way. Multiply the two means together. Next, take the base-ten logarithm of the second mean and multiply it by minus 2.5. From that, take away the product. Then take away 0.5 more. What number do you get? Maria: -96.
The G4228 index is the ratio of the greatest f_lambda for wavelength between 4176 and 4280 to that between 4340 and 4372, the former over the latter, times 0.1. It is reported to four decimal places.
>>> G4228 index 0.0929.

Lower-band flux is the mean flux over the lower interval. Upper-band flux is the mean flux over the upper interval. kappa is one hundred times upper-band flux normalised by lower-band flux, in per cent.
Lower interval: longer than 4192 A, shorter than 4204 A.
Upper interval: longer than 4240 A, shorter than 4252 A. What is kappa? 111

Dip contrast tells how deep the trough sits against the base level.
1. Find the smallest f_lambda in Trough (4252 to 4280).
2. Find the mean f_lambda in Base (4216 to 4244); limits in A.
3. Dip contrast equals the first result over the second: 0.95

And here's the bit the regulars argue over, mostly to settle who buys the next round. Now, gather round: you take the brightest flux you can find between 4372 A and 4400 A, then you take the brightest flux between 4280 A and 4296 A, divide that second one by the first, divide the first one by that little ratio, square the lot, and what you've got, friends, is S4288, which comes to 160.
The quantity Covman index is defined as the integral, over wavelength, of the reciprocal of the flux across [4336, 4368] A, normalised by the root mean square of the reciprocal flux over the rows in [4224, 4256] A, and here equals 28.3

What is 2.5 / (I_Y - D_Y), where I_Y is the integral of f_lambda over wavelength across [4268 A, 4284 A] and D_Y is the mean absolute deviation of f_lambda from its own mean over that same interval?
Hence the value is 0.016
